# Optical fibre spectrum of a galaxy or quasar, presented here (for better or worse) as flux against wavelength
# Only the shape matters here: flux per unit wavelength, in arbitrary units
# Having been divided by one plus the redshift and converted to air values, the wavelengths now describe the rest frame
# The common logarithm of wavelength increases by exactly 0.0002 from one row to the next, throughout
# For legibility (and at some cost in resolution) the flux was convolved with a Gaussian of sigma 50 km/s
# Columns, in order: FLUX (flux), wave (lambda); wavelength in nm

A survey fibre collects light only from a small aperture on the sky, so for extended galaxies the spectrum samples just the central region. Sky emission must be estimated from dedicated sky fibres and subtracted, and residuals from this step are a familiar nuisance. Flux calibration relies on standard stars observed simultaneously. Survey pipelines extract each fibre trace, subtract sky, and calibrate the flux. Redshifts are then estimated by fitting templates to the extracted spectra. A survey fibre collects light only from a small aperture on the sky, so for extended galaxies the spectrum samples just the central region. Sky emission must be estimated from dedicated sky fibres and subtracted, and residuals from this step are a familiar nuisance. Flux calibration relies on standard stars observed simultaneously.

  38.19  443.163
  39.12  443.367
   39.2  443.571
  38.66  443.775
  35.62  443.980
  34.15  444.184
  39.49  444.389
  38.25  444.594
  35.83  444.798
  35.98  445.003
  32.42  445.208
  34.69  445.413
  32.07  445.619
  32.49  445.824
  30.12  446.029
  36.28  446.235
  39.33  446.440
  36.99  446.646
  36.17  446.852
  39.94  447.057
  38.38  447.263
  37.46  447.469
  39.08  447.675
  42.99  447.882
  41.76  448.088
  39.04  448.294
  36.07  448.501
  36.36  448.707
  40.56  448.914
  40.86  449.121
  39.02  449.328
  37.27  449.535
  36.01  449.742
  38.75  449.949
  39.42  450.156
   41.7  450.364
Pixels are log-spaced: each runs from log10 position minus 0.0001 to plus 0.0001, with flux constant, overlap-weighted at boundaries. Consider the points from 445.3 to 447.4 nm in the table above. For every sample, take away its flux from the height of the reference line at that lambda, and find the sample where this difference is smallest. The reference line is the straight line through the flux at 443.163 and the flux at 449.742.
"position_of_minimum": 447.057 nm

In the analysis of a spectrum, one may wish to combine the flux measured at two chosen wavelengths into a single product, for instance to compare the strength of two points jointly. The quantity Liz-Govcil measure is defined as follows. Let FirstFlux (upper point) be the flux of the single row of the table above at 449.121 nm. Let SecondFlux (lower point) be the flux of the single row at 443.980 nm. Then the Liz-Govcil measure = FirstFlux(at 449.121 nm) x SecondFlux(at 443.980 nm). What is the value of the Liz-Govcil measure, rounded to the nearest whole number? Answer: 1455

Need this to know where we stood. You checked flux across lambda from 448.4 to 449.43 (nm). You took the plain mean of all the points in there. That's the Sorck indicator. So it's 38.6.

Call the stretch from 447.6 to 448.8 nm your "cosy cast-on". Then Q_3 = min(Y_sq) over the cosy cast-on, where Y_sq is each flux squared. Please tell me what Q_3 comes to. 1301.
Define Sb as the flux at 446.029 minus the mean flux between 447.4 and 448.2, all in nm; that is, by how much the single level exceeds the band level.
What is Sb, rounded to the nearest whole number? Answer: -10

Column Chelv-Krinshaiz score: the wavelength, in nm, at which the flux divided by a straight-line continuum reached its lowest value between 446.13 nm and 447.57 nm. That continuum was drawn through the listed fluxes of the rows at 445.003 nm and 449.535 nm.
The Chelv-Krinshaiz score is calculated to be 446.852 nm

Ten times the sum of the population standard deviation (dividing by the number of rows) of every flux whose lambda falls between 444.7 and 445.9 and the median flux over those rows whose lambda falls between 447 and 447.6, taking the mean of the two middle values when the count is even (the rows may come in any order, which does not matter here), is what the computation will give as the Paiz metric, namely 400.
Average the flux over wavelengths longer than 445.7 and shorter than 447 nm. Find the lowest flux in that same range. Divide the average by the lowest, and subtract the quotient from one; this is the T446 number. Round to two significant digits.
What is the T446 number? -0.17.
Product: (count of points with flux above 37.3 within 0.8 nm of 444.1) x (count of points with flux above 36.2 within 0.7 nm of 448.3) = 30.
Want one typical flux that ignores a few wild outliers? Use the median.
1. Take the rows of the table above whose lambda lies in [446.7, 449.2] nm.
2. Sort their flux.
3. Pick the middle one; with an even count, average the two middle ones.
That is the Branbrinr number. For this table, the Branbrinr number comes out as 39.1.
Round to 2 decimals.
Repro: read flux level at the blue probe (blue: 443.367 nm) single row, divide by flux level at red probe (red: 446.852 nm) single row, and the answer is 1.08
